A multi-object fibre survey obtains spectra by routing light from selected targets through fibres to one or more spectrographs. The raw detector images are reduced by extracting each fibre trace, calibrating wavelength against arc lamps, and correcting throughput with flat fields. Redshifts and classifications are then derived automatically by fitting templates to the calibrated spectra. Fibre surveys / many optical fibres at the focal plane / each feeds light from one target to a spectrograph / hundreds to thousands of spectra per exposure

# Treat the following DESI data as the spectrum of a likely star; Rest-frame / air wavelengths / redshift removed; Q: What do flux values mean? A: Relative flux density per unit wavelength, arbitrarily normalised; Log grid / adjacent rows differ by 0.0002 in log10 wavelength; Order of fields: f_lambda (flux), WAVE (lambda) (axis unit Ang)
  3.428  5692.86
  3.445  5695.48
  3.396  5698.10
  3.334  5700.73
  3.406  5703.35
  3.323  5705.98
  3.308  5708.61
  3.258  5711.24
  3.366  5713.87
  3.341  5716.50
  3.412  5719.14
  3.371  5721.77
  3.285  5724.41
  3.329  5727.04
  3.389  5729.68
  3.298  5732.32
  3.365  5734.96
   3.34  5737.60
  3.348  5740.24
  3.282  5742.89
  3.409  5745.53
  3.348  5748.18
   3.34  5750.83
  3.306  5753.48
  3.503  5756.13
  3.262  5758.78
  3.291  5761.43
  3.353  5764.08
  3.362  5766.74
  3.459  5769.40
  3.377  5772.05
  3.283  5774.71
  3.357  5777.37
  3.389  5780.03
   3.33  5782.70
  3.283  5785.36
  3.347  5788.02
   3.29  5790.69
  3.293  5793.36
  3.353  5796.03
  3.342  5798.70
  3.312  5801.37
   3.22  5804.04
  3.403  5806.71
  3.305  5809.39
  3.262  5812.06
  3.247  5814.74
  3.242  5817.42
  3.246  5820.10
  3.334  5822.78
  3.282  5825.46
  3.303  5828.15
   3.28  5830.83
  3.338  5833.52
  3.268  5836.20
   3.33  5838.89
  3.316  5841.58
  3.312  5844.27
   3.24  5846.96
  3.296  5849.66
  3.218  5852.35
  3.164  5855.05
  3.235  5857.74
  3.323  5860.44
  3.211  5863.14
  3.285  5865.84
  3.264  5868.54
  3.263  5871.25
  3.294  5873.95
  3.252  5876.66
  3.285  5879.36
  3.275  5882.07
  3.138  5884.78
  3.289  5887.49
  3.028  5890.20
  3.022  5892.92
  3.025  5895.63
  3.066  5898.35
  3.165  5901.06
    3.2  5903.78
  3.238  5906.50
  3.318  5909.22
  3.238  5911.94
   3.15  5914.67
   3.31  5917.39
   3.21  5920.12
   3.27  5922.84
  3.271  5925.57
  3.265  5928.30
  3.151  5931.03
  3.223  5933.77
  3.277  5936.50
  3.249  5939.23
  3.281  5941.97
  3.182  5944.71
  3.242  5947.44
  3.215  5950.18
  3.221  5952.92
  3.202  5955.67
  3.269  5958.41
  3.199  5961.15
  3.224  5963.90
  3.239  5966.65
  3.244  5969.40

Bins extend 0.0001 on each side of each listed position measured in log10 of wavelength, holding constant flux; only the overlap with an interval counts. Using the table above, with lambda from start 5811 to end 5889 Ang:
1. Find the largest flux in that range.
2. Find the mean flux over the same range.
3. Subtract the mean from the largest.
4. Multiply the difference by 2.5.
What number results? 0.17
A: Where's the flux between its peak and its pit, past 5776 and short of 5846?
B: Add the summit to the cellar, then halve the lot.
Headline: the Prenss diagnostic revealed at 3.31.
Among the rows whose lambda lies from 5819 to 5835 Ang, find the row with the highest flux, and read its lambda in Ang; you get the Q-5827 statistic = 5833.52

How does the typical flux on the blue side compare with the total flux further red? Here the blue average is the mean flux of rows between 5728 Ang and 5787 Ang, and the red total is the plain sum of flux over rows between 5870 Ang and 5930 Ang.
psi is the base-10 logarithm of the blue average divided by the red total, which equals -1.32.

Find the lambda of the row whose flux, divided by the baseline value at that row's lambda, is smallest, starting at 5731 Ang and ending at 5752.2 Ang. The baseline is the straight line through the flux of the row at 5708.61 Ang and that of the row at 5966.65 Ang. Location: 5742.89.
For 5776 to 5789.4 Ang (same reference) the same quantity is 5785.36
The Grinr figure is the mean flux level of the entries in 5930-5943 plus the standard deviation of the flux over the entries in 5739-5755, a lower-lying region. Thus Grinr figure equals 3.28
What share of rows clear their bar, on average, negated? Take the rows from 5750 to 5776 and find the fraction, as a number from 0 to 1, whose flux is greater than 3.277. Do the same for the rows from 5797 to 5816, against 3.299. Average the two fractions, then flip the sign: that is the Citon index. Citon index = -0.74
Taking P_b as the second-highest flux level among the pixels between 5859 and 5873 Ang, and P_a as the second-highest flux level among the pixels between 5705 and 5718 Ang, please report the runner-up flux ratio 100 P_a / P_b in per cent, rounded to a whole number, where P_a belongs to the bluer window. 102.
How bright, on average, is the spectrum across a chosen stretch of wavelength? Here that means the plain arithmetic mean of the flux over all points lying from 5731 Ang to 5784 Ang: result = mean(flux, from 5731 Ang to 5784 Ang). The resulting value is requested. 3.35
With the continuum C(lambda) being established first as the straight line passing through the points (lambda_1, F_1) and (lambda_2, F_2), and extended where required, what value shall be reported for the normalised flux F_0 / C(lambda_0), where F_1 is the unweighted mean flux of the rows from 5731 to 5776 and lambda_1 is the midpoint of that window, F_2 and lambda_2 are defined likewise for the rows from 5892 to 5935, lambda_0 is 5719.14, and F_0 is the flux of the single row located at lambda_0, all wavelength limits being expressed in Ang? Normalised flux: 1.009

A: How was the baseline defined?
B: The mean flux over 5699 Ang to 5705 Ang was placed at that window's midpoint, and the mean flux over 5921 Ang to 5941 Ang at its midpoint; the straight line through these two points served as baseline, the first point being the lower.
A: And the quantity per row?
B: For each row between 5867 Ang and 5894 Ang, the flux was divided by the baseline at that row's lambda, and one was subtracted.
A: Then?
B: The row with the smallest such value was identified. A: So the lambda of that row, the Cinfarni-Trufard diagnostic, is 5892.92 Ang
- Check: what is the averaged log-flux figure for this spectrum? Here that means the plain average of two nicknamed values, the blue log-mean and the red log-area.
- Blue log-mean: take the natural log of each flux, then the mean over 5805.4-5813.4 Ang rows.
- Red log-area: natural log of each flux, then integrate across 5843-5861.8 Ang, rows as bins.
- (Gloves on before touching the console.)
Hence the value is 11.7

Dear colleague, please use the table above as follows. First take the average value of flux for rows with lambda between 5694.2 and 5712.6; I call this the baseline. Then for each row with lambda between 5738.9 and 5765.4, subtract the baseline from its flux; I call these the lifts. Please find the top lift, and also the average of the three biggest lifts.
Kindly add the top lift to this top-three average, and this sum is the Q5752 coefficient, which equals 0.22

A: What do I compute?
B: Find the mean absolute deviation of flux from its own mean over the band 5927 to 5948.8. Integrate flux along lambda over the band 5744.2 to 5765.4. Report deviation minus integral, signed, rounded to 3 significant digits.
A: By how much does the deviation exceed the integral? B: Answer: -71.0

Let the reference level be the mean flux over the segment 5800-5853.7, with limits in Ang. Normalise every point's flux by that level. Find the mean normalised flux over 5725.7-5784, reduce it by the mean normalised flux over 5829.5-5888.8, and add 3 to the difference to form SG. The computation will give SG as 3.03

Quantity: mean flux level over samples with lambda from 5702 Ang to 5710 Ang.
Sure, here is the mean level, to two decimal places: 3.35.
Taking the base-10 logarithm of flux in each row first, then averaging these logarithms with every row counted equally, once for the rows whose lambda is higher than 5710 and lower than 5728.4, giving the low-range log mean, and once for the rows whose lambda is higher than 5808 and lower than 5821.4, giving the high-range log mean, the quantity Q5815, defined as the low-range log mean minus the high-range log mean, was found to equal 0.010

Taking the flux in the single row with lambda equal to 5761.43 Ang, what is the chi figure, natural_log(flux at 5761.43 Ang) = 1.19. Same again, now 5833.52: 1.21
